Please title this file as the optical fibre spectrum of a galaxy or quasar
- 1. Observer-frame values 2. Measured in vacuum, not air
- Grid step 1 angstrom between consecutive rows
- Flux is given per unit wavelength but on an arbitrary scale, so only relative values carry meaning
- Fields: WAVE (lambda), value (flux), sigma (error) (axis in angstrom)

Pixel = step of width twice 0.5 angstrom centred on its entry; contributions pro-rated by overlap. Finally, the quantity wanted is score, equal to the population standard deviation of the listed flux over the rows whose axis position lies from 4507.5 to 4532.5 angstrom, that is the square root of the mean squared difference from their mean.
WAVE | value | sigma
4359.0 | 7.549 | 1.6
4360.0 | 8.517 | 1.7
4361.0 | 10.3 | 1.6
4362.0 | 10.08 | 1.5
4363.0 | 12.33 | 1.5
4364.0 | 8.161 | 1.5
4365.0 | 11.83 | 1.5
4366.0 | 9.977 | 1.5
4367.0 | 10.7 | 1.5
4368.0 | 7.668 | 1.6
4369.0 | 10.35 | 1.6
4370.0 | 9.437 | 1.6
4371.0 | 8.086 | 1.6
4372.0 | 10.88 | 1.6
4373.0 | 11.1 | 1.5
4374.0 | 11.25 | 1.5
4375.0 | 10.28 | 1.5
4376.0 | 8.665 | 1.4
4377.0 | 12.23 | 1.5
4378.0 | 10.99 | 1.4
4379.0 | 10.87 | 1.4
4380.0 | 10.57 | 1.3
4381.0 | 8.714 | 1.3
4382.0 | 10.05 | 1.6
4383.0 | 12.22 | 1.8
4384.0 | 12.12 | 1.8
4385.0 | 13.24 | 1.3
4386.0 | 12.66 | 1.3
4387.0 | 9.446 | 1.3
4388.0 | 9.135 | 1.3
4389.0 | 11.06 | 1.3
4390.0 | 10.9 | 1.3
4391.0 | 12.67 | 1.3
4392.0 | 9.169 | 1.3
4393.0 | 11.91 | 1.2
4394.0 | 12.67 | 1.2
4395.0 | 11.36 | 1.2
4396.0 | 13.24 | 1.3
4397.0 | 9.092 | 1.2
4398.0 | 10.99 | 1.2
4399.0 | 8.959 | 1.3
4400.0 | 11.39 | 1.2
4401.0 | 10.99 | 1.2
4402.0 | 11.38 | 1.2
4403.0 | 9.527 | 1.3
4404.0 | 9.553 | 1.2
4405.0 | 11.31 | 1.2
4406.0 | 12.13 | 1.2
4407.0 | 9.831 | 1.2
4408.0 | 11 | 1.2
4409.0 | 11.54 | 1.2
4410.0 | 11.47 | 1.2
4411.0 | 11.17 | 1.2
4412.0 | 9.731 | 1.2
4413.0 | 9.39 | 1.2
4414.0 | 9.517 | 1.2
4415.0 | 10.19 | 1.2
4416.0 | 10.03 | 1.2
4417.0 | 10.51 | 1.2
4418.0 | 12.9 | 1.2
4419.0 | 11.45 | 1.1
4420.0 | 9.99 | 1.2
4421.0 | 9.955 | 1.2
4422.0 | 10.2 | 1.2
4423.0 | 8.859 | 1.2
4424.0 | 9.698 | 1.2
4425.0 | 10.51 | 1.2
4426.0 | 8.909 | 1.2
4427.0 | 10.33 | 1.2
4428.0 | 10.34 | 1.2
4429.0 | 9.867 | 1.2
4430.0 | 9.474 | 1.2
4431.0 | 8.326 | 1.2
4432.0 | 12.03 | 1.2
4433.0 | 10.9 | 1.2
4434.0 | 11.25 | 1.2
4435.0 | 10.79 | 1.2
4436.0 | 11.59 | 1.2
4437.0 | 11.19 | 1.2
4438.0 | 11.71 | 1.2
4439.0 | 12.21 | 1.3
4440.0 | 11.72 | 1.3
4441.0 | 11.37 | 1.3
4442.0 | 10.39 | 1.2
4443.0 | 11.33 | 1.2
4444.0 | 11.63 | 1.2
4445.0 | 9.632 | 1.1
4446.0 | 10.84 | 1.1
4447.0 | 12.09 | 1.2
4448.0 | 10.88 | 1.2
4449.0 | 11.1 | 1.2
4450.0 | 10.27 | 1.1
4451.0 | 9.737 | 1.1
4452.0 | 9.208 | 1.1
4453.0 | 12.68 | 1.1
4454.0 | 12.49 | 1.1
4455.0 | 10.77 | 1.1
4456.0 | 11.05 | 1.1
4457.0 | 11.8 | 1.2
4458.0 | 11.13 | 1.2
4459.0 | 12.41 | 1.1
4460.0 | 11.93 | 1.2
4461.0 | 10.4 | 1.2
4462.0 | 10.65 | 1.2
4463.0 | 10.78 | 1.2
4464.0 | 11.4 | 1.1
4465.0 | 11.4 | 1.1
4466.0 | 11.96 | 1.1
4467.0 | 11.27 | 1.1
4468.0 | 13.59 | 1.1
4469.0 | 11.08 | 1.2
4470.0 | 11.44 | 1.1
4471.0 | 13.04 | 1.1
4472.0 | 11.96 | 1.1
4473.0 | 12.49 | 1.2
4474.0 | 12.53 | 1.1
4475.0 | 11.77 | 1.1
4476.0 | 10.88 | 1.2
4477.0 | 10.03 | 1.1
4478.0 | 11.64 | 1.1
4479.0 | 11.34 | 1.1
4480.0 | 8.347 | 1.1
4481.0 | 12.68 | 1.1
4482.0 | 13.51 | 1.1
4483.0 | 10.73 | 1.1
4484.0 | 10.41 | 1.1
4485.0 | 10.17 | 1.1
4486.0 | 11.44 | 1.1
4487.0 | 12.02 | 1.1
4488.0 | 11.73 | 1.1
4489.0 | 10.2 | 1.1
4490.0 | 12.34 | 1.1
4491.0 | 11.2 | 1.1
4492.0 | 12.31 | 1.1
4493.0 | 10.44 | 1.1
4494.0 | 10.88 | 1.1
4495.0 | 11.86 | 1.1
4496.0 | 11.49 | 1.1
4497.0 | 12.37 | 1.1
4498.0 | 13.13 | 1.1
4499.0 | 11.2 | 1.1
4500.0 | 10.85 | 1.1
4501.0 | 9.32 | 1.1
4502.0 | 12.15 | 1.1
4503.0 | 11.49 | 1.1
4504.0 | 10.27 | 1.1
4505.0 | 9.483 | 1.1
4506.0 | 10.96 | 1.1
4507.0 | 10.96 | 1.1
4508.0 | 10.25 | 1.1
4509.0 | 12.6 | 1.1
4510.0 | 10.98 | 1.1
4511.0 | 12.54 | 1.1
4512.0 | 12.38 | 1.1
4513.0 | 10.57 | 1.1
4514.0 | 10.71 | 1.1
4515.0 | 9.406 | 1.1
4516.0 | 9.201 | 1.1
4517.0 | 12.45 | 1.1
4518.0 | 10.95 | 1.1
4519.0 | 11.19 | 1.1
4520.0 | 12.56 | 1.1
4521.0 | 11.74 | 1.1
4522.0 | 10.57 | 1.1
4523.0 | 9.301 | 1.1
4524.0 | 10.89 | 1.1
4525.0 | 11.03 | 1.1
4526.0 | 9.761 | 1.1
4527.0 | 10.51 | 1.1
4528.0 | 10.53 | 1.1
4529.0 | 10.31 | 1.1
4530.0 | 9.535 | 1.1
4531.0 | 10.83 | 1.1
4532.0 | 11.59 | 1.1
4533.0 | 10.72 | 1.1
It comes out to 1.03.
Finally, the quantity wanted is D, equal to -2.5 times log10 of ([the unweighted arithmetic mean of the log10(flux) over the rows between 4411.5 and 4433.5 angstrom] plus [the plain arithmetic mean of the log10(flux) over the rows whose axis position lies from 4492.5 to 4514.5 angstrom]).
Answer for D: -0.781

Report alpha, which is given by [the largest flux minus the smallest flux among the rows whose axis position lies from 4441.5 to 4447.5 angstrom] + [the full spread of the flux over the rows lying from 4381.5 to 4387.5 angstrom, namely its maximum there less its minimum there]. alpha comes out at 6.3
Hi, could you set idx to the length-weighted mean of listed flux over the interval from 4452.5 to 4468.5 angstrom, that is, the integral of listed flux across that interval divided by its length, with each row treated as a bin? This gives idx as 11.6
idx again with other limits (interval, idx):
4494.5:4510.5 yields 11.2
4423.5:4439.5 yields 10.6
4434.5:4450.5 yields 11.2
